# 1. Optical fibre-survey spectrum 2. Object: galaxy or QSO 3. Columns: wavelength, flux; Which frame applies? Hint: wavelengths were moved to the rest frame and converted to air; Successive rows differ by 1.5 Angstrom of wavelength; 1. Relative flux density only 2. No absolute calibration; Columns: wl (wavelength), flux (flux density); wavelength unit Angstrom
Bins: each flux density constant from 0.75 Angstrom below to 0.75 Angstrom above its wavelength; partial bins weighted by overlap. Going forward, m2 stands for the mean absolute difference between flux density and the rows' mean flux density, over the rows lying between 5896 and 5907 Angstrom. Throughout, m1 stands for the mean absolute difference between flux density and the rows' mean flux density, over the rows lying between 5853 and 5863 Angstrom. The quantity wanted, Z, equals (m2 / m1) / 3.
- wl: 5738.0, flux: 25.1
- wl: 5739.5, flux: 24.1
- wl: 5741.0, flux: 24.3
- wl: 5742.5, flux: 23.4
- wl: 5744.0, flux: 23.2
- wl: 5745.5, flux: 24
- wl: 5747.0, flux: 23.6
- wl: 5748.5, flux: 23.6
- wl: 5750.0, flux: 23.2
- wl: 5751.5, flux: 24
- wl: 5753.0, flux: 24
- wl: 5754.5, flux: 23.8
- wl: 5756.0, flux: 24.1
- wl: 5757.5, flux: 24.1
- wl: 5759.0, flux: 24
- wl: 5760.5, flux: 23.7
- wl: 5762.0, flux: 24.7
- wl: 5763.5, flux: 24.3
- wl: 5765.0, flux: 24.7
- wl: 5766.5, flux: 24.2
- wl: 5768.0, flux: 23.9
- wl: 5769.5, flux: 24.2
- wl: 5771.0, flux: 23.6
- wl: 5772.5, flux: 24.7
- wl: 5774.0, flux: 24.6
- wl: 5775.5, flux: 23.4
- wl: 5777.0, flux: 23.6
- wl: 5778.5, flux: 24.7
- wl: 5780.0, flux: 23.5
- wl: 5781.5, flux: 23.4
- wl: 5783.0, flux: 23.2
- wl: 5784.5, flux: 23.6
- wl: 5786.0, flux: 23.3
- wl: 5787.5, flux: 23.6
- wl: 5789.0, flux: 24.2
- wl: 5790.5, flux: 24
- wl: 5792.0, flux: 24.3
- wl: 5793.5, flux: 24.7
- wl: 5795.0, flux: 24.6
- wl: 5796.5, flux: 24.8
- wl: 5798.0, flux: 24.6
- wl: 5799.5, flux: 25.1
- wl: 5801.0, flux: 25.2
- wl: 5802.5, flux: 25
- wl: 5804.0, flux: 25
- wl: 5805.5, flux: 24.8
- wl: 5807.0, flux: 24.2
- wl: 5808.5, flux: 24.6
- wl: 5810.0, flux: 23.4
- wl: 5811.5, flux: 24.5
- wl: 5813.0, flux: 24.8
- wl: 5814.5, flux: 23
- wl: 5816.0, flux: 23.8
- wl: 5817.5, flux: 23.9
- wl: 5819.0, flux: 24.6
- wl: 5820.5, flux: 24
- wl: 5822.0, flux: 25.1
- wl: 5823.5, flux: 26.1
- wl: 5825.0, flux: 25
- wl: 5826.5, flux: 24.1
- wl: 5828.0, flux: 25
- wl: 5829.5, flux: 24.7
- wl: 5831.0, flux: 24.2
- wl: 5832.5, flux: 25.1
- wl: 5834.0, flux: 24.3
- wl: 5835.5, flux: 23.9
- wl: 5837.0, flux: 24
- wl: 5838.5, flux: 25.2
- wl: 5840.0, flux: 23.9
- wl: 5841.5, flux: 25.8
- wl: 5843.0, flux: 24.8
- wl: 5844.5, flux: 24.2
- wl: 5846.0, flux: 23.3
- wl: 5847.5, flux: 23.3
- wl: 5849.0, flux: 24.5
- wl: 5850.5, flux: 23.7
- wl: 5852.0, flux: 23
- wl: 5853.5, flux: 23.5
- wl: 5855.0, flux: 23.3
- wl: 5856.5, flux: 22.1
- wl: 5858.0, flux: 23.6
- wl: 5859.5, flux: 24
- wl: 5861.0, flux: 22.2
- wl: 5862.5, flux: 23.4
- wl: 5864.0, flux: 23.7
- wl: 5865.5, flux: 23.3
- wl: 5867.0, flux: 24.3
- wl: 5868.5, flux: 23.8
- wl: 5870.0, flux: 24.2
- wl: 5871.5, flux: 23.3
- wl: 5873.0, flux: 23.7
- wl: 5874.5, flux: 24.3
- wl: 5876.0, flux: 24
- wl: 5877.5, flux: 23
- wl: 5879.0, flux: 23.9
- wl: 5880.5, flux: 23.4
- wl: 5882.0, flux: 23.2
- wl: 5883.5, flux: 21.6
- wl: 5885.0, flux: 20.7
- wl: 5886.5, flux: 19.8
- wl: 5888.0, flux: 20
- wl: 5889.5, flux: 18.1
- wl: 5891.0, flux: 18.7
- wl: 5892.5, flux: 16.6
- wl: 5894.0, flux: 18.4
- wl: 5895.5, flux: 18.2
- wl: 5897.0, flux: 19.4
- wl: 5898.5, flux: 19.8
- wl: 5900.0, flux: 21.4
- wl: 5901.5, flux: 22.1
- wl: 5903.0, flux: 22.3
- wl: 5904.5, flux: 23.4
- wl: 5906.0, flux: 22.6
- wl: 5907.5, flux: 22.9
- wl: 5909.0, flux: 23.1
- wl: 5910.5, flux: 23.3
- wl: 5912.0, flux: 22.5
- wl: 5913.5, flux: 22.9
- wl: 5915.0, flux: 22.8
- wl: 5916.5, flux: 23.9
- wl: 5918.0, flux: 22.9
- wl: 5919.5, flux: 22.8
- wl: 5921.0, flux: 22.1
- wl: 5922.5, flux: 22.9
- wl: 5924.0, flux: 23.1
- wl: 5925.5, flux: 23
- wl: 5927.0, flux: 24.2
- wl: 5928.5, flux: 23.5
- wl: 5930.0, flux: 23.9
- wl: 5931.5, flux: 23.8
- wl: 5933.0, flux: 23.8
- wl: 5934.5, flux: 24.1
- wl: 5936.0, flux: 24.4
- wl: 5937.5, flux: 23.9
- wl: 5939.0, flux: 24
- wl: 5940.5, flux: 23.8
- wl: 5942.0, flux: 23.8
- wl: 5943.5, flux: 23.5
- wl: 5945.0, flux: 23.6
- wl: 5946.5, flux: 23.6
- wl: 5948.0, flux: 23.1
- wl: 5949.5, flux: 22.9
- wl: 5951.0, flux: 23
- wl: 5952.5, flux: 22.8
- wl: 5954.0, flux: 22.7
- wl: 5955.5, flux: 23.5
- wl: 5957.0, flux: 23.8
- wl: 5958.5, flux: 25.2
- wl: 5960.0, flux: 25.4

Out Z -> 0.68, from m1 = 0.58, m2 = 1.2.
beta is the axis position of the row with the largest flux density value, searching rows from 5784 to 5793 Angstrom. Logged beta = 5792.0 Angstrom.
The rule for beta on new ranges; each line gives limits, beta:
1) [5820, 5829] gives 5823.5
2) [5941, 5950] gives 5942.0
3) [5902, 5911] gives 5904.5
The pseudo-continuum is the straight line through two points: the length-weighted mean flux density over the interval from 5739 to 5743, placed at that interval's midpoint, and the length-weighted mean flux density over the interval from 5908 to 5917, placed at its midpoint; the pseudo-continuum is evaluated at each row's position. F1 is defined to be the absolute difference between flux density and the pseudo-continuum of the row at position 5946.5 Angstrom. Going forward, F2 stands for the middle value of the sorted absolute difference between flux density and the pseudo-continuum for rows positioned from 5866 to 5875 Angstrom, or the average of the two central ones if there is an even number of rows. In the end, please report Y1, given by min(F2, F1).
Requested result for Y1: 0.7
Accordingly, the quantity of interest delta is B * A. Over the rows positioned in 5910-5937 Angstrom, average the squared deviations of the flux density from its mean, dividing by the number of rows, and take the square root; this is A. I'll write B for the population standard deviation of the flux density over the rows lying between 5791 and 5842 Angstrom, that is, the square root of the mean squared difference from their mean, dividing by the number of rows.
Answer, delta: 0.40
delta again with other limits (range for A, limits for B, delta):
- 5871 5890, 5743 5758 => 0.63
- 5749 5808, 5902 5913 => 0.22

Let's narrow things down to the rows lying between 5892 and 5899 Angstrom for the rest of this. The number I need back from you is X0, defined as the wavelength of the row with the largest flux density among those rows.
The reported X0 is 5898.5 Angstrom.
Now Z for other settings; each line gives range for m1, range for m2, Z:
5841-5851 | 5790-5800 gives 0.12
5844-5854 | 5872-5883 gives 0.30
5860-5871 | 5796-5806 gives 0.11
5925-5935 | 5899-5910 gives 0.60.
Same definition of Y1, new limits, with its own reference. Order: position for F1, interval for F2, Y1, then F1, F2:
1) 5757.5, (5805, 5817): 0.2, 0.2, 0.75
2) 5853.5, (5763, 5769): 0.1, 0.1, 0.42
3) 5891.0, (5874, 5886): 0.7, 4.5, 0.71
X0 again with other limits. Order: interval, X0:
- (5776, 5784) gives 5778.5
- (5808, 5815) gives 5813.0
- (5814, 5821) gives 5819.0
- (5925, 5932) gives 5927.0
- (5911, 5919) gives 5916.5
